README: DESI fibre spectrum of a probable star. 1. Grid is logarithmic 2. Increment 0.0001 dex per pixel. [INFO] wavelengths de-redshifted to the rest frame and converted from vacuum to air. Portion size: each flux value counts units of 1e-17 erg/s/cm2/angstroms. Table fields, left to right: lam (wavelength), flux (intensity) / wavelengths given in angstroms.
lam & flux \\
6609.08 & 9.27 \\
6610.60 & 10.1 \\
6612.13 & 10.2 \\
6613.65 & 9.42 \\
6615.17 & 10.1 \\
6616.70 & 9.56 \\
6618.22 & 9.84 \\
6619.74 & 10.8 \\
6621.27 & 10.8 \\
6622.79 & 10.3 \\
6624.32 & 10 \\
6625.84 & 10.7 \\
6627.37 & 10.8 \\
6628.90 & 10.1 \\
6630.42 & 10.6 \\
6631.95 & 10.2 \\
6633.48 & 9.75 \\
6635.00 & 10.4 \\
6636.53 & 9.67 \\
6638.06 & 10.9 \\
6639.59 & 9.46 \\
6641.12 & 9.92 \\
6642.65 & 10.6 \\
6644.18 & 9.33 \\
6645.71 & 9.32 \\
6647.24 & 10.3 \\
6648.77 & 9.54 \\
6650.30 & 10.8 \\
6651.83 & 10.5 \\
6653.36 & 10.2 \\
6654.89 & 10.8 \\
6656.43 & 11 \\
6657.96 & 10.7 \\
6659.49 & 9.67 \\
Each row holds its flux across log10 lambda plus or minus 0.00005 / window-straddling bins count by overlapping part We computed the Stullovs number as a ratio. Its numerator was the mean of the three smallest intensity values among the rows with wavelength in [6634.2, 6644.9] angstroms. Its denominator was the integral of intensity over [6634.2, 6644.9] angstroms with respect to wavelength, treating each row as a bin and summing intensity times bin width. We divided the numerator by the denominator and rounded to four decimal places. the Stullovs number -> 0.0883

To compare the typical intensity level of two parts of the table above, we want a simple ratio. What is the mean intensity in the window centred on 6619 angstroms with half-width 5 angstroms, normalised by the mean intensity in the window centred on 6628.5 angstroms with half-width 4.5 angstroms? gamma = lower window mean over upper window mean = 0.98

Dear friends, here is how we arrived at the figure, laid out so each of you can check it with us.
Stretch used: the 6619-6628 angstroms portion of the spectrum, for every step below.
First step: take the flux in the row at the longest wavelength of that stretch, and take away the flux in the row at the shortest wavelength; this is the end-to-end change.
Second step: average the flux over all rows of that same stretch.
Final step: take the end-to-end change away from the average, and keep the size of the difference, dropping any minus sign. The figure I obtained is 10.6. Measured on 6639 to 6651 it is 8.6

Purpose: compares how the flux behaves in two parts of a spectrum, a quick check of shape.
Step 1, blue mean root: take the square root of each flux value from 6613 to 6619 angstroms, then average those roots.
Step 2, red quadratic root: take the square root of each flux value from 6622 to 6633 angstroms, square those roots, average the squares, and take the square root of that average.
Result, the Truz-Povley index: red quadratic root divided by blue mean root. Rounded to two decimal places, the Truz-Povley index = 1.03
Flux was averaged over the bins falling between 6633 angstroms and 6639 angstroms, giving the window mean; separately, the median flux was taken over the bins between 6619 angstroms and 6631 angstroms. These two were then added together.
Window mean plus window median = 20.83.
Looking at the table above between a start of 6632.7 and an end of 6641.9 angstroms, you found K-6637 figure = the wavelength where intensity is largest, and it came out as 6638.06 angstroms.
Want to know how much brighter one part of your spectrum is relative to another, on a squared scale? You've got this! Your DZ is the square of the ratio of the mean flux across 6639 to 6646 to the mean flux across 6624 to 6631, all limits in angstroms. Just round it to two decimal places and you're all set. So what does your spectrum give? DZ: 0.87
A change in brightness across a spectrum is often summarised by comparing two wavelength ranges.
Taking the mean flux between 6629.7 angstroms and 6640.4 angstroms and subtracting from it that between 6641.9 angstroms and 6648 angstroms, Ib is 0.25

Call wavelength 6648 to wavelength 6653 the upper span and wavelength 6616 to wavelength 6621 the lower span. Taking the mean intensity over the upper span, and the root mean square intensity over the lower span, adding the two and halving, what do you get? 10.2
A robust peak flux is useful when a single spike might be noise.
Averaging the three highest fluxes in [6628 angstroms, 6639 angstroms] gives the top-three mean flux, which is 10.6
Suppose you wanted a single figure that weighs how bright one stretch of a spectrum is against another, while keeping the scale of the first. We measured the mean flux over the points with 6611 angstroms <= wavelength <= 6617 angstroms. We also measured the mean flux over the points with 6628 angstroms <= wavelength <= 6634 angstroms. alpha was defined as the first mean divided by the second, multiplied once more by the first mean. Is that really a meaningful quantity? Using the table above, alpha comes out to 9.5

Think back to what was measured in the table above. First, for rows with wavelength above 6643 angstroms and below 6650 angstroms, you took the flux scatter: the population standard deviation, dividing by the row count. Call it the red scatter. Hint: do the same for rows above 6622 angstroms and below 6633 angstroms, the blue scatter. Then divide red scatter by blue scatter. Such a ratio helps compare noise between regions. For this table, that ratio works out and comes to 1.4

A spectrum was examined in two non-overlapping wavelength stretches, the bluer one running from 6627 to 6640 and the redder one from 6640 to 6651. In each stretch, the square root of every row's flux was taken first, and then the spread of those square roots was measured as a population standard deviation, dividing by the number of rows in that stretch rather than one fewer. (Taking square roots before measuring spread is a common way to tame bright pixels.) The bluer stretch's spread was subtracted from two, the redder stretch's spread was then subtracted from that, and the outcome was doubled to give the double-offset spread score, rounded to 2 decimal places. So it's 3.67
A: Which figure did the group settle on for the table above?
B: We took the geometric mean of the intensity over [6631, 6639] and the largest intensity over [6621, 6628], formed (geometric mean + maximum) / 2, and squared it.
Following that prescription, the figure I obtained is 110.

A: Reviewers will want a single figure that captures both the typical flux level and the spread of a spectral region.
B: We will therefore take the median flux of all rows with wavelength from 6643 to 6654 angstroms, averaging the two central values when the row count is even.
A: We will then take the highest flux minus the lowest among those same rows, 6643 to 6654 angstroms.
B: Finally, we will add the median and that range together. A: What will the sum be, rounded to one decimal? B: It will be 11.7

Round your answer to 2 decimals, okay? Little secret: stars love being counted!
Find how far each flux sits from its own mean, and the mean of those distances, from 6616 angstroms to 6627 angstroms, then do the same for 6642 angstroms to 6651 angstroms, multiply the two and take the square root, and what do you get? 0.49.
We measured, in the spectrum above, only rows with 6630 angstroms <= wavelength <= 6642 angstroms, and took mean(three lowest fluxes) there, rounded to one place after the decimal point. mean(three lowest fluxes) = 9.6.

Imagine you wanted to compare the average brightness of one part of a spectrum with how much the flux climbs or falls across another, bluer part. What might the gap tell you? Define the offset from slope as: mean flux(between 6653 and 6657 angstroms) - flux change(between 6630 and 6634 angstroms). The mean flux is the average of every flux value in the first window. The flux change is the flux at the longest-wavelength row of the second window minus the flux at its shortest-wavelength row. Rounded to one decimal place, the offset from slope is 11.5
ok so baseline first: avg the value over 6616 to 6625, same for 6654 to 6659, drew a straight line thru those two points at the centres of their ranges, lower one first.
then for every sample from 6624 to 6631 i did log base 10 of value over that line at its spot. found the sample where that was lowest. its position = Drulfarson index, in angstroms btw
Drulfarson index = 6624.32 angstroms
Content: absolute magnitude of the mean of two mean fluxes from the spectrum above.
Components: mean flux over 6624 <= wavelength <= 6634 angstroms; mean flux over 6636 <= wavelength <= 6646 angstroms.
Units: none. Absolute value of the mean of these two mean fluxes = 10.1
